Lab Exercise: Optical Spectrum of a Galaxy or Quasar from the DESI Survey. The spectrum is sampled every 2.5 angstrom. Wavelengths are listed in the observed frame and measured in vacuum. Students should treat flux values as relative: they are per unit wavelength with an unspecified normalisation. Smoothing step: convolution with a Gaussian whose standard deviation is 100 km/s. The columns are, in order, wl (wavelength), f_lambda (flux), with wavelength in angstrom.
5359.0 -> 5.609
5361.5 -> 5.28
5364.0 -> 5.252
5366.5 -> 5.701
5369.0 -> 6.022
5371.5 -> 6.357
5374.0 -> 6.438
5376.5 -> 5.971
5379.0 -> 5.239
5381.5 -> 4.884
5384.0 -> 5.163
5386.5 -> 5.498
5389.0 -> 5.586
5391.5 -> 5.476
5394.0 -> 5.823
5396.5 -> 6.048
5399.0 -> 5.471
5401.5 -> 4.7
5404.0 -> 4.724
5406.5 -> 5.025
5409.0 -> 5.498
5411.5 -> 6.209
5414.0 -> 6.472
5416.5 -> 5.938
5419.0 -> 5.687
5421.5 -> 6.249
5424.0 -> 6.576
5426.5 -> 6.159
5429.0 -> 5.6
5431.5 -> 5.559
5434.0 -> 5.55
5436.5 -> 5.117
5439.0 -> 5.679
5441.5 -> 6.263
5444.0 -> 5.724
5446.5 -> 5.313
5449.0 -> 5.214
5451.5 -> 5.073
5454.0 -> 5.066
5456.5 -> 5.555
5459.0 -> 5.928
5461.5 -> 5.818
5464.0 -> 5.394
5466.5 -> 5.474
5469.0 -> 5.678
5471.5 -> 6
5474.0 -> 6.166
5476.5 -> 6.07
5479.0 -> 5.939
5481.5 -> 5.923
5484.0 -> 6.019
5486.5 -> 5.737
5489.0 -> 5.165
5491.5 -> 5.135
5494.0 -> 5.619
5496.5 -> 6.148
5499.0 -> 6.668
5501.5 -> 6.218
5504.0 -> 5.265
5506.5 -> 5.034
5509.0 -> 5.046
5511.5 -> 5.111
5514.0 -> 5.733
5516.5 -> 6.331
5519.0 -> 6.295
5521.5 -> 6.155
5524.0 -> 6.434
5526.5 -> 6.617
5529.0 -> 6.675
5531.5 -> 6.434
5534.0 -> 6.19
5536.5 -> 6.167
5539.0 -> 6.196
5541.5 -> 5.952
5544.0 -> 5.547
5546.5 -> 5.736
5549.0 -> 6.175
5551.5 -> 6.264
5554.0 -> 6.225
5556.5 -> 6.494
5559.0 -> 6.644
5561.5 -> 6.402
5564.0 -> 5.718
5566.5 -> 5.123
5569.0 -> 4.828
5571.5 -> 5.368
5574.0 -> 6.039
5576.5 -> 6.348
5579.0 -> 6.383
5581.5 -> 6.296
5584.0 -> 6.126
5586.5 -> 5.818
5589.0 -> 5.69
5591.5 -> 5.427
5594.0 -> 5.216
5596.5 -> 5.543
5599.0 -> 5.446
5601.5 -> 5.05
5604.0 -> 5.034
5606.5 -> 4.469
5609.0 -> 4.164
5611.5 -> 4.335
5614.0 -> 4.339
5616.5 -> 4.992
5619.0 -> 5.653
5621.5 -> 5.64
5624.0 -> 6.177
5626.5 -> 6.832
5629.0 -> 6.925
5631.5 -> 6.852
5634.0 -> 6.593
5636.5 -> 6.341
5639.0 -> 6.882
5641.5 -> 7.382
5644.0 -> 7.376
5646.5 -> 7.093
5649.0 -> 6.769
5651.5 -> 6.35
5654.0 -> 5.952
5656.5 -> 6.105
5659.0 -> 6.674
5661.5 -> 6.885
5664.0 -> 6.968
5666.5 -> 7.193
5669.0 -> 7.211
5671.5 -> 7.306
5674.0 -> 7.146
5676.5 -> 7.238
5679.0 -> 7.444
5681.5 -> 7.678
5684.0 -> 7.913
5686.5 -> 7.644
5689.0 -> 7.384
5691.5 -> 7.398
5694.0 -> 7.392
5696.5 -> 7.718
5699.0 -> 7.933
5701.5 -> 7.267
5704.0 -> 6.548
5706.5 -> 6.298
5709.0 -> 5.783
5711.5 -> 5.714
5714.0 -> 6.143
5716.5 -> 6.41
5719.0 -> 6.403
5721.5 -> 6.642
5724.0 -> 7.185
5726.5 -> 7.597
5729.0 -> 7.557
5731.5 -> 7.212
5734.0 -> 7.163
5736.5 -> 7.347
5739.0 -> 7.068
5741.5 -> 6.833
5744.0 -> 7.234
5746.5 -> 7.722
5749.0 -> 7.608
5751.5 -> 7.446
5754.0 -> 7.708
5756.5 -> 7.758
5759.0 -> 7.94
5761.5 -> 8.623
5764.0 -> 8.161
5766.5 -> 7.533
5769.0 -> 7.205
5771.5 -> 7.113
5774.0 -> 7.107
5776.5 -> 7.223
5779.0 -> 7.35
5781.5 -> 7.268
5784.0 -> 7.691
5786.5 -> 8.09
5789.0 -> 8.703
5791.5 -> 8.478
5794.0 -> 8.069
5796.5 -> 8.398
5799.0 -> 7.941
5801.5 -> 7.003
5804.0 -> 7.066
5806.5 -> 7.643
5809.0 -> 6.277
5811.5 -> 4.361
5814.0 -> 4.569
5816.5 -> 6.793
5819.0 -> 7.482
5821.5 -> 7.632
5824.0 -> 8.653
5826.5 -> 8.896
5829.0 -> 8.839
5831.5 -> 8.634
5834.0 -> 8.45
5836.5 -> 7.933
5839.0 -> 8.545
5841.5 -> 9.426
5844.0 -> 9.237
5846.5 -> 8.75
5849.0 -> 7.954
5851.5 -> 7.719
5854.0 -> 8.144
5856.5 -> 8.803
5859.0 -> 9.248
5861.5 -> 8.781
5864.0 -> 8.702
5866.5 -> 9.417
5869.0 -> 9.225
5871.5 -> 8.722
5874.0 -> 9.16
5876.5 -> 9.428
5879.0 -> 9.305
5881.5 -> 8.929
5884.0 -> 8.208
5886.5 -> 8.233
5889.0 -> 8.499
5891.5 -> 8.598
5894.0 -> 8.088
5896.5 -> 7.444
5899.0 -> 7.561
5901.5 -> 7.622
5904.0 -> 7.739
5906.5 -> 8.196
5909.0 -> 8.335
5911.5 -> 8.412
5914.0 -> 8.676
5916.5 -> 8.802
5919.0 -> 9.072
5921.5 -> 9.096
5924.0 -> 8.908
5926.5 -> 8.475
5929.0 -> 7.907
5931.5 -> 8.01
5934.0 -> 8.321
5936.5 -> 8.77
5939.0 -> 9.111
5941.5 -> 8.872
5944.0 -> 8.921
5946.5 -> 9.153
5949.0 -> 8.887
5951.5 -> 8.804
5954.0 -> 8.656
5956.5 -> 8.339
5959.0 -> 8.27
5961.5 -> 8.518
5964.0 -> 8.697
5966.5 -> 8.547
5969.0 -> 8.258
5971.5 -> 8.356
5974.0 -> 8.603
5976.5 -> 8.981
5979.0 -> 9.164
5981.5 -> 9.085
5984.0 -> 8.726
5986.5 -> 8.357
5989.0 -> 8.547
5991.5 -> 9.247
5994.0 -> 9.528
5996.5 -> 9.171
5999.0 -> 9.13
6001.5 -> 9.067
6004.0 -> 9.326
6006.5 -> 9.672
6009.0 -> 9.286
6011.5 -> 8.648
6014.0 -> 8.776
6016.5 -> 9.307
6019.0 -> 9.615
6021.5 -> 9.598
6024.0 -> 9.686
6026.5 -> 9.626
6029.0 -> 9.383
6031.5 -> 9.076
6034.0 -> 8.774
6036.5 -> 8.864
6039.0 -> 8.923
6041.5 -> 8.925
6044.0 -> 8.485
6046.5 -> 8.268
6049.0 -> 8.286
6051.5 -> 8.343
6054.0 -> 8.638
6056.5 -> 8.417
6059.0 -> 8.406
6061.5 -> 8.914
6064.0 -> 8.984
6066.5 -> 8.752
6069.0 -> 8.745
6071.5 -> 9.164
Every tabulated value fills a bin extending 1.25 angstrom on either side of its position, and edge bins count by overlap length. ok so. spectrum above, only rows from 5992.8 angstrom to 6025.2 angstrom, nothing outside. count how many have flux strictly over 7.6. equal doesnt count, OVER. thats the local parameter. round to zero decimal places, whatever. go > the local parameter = 13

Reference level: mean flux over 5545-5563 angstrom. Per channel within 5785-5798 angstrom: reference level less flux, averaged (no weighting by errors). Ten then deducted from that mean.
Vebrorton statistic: -12.1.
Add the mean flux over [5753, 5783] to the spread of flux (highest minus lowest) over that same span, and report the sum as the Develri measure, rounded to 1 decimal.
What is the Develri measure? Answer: 9.1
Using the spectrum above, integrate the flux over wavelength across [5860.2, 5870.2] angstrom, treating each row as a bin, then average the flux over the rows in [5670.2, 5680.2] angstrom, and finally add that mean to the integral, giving 98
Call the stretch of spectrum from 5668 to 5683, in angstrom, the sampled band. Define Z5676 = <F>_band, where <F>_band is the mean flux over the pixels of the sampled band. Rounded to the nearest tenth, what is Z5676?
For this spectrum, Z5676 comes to 7.3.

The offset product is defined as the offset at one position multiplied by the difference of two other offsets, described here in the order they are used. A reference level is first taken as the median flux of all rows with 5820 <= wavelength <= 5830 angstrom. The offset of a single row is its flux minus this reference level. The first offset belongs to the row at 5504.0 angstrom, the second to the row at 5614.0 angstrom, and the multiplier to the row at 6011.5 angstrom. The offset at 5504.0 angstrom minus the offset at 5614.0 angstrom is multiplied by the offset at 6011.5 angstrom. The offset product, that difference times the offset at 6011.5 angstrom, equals -0.1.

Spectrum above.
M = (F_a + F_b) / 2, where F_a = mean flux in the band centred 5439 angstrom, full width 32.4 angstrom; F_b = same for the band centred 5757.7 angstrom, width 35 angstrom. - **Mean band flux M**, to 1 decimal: 6.6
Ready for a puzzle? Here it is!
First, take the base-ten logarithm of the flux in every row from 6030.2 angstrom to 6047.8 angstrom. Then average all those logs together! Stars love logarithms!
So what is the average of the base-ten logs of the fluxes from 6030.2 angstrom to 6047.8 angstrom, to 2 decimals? 0.94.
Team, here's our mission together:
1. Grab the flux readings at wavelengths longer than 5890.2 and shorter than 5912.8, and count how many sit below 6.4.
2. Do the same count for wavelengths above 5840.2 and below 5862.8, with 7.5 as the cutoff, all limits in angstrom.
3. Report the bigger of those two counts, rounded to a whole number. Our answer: 0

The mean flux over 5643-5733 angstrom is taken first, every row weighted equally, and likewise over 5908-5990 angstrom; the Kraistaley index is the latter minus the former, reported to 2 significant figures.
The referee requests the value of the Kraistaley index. 1.7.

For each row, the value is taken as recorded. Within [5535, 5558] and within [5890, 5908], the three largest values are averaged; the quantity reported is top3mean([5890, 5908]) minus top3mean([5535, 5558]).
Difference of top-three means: 2.0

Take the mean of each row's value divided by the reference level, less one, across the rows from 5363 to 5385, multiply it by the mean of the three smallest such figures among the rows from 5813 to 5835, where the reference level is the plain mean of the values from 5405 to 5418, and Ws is -0.002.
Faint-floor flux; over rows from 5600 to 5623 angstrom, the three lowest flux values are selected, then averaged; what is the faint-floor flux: 4.3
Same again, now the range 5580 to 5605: 5.1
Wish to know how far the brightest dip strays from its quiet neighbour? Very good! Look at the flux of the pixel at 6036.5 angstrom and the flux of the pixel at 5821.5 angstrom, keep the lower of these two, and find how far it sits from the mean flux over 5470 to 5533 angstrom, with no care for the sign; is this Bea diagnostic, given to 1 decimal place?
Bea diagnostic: 1.7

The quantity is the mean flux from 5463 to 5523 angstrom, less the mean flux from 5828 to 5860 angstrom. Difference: -2.8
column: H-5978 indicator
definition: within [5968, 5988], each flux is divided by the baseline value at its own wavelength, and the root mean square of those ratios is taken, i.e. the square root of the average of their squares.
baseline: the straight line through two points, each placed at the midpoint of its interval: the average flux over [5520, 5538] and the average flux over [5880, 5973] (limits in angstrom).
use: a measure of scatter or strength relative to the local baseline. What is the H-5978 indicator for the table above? 1.00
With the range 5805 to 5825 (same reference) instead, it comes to 0.87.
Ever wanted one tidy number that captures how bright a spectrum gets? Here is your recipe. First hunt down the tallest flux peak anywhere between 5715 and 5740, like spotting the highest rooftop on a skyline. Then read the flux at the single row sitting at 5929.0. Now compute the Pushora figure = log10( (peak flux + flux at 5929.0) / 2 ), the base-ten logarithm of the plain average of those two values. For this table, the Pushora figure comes 0.89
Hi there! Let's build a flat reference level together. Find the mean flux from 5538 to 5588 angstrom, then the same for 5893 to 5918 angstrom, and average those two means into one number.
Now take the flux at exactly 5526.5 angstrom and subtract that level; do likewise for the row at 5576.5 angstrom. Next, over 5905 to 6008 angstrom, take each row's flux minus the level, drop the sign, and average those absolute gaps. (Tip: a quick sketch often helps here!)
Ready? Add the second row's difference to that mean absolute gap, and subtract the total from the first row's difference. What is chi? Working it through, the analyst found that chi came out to -1.45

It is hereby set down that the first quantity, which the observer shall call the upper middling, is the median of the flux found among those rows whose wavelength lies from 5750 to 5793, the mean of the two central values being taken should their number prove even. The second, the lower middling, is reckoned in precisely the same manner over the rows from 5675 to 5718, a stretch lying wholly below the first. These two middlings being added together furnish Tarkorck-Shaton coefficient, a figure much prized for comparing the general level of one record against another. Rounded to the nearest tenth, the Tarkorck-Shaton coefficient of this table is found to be 15.1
